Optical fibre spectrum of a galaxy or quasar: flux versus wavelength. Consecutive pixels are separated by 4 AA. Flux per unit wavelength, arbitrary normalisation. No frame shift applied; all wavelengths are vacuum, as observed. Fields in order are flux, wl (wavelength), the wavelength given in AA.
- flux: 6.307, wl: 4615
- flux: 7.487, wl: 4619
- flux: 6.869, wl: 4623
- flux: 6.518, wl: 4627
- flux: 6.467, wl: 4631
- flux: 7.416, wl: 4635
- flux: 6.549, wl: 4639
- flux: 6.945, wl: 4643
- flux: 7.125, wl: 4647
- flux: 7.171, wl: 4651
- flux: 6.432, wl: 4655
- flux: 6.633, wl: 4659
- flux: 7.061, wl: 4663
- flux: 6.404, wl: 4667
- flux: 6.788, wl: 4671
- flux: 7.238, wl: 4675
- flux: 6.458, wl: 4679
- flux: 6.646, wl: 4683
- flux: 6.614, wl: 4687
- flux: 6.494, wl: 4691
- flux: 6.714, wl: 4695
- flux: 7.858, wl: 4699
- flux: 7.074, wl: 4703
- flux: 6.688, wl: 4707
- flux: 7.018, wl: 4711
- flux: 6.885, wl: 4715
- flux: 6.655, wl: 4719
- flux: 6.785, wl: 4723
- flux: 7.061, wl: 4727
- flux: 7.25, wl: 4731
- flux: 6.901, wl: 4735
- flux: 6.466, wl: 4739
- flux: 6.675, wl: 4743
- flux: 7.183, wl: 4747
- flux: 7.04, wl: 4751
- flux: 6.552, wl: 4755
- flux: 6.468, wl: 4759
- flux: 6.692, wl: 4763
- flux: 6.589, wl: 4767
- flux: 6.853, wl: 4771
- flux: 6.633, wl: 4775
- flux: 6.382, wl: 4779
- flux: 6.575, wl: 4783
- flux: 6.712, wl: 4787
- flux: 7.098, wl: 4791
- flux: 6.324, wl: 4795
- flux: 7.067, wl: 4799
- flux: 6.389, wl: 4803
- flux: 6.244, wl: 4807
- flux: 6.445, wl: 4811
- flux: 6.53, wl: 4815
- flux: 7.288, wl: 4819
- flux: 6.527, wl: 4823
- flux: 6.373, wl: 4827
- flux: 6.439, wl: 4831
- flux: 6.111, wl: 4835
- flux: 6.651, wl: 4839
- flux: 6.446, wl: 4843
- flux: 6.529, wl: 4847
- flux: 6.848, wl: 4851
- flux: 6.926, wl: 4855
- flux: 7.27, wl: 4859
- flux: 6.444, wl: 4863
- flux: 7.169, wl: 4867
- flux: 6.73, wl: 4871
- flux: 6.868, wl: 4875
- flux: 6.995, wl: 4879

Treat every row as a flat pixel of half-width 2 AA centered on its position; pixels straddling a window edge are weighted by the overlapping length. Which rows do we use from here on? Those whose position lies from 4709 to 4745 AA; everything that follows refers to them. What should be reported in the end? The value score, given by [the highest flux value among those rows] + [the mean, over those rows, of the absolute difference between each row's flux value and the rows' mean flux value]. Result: 7.44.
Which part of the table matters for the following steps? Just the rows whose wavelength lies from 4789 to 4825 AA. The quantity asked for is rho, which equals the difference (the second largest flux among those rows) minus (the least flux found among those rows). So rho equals 0.85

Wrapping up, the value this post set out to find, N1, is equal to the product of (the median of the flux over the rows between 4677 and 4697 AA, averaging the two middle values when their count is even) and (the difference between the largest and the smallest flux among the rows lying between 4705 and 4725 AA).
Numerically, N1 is 2.40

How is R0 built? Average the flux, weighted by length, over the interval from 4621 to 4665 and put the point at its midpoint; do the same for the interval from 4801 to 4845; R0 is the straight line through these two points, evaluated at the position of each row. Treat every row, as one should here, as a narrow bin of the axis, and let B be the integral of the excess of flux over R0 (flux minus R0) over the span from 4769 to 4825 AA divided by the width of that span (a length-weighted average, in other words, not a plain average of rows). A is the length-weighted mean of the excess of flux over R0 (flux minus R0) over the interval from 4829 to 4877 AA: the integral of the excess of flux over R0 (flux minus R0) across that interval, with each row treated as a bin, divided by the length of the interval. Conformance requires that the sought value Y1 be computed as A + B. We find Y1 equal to 0.37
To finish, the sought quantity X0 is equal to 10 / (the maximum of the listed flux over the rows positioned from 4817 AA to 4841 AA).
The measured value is 1.37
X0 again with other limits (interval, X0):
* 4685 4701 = 1.27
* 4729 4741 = 1.38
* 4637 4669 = 1.39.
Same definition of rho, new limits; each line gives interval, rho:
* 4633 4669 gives 0.77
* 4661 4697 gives 0.66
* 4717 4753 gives 0.72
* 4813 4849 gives 0.54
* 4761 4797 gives 0.53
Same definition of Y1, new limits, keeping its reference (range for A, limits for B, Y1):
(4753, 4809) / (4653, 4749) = 0.15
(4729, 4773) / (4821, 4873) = 0.36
